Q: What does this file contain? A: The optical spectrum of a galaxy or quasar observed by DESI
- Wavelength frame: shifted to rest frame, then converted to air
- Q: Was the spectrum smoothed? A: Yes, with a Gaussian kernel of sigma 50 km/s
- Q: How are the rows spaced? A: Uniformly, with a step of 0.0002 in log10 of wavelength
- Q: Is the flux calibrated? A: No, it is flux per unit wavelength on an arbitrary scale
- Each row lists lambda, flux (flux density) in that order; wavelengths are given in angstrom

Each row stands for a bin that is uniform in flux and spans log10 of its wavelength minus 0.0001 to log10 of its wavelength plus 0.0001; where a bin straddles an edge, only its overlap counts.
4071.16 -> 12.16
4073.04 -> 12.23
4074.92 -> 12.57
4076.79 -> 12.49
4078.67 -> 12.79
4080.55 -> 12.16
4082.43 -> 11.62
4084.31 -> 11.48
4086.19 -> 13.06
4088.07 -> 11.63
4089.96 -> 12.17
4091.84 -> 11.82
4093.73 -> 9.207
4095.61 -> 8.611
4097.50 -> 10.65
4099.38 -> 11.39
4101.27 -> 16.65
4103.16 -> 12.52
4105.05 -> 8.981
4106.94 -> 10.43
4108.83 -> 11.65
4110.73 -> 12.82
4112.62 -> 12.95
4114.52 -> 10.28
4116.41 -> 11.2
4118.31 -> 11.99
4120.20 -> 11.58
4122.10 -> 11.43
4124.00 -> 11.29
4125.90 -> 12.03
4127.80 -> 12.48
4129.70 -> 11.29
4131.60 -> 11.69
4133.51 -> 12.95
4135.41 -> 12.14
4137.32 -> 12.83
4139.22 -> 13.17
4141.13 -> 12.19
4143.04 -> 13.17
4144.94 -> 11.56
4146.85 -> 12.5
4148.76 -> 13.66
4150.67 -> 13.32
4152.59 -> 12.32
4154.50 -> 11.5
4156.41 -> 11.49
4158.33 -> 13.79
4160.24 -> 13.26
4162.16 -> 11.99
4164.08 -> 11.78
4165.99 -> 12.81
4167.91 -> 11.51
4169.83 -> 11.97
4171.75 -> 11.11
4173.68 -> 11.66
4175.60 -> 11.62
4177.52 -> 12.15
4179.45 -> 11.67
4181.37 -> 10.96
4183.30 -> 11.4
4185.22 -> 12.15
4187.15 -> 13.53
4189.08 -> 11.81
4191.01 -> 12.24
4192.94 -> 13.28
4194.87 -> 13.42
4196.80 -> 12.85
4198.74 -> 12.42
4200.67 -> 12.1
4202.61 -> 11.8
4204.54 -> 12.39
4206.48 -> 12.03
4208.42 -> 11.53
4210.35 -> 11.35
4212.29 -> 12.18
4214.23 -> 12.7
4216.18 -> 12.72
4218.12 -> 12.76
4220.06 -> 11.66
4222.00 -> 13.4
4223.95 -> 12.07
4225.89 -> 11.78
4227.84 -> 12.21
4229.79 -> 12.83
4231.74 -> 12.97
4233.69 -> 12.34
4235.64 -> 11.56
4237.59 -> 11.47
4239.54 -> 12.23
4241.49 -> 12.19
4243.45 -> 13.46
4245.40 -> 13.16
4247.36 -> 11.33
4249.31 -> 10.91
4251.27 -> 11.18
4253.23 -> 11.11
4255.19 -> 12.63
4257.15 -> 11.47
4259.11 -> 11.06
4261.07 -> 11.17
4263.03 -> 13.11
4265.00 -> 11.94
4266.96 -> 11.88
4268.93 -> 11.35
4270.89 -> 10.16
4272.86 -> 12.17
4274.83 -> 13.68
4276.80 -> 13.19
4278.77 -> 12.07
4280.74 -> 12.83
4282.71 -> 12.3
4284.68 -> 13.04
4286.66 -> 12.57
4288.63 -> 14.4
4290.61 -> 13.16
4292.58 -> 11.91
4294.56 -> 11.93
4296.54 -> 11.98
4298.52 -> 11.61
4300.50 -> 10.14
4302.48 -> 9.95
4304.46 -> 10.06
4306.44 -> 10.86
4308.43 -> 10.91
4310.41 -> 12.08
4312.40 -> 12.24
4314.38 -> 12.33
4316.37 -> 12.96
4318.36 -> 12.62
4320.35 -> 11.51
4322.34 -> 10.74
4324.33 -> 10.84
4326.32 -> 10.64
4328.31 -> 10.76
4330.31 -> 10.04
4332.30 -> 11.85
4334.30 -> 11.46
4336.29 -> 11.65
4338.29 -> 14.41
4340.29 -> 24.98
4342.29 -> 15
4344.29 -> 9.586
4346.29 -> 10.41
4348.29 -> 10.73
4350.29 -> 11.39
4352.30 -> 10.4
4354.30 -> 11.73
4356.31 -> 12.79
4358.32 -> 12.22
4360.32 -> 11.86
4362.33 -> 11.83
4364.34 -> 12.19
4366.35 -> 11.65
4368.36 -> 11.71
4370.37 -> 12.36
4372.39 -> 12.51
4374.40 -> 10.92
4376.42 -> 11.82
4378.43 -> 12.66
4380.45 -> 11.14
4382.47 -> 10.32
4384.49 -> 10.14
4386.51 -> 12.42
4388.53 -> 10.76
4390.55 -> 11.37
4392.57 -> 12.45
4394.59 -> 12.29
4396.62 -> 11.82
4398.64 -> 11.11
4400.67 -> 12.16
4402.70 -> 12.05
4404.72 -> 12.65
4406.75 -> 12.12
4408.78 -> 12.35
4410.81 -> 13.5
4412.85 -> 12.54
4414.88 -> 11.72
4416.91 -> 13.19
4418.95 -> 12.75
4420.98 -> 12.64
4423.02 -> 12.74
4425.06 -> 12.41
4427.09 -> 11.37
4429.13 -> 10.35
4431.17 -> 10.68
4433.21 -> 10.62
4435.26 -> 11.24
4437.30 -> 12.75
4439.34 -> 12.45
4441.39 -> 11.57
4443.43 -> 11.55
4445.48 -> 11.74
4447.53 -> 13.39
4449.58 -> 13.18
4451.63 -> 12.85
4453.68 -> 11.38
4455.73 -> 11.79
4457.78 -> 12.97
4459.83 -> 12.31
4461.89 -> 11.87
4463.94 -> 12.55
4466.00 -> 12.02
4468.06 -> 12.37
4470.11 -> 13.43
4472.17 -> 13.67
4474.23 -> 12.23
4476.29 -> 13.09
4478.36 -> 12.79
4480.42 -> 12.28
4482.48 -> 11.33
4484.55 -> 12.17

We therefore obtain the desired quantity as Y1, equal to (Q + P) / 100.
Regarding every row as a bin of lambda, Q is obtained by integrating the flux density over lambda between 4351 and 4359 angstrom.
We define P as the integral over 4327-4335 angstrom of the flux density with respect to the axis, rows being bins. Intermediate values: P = 88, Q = 94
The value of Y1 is 1.82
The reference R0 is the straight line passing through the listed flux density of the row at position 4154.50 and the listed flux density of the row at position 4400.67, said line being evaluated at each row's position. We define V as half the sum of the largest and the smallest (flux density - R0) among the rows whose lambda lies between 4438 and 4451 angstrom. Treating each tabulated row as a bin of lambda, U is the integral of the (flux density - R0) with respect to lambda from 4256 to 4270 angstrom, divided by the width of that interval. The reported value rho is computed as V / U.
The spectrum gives -2.4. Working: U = -0.1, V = 0.2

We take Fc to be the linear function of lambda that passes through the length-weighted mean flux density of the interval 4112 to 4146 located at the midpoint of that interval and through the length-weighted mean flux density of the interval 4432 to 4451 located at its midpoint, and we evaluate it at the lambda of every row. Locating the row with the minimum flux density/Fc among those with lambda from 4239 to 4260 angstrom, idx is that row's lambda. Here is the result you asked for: 4249.31 angstrom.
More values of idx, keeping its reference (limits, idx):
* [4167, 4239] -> 4181.37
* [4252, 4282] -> 4270.89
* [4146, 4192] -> 4181.37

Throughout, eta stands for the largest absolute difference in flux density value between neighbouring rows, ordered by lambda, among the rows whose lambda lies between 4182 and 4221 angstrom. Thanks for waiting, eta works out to 1.7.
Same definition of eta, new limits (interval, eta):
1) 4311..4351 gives 10.6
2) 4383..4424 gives 2.3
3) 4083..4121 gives 5.3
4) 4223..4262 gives 1.8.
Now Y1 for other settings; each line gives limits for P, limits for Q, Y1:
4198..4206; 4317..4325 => 1.89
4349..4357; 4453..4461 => 1.89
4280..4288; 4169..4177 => 1.95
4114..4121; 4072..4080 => 1.79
